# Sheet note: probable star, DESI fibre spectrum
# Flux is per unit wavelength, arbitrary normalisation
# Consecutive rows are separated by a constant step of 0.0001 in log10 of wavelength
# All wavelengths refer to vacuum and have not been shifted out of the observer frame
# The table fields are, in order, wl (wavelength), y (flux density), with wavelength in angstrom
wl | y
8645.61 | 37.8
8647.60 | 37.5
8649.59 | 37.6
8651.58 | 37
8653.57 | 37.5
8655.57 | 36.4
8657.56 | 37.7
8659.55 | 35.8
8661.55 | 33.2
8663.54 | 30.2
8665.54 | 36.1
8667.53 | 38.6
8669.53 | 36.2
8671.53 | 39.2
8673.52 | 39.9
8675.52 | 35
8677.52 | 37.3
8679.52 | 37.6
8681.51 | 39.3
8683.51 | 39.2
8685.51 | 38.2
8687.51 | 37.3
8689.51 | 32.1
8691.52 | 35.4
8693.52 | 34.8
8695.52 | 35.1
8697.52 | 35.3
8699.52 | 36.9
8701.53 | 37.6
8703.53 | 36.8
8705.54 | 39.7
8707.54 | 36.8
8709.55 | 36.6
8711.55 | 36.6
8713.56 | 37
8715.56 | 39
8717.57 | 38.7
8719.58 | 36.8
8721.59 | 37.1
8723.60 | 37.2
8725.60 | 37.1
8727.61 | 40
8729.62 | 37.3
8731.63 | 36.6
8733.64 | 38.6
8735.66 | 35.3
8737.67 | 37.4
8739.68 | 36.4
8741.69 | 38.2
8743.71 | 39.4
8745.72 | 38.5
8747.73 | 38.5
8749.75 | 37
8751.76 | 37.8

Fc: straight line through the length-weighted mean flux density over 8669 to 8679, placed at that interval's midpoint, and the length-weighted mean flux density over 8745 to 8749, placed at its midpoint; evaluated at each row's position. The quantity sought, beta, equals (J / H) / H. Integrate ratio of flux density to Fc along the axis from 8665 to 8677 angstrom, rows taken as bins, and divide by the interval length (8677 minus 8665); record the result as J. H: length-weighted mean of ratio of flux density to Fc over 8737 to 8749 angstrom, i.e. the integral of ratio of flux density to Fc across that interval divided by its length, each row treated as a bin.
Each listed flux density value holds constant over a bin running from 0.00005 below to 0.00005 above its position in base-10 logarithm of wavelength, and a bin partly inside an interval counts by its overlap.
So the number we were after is 1.02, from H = 0.993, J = 1.000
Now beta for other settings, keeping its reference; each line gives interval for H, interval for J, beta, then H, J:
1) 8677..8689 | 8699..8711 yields 0.97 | 1.008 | 0.986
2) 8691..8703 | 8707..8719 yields 1.09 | 0.950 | 0.985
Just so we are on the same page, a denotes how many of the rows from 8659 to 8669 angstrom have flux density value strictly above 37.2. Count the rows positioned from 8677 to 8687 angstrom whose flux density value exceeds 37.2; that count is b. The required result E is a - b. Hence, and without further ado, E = -4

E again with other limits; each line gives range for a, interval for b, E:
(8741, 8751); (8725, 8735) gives 1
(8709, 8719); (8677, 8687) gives -3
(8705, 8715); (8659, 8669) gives 0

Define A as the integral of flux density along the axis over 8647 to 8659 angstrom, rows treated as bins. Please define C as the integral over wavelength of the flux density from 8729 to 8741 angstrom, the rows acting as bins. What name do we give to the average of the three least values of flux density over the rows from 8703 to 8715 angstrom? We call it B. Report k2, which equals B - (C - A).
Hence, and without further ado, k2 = 40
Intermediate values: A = 447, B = 36.7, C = 443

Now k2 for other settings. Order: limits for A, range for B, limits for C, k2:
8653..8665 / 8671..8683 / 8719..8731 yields 6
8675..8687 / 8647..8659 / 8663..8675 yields 49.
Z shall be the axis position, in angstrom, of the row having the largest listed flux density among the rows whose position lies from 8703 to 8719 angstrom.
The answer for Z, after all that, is 8705.54 angstrom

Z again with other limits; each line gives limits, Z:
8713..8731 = 8727.61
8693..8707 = 8705.54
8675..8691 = 8681.51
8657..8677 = 8673.52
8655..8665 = 8657.56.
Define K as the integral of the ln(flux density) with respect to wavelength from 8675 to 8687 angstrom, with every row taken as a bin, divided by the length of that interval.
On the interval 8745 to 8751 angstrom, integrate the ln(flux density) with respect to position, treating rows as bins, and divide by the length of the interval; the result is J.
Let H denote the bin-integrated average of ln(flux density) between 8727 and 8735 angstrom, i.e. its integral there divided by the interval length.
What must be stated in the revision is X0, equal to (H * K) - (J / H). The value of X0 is 12.2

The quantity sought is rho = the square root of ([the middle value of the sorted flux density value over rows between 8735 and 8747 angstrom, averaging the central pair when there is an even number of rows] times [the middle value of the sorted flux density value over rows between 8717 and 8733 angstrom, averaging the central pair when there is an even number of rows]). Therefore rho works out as 37.5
